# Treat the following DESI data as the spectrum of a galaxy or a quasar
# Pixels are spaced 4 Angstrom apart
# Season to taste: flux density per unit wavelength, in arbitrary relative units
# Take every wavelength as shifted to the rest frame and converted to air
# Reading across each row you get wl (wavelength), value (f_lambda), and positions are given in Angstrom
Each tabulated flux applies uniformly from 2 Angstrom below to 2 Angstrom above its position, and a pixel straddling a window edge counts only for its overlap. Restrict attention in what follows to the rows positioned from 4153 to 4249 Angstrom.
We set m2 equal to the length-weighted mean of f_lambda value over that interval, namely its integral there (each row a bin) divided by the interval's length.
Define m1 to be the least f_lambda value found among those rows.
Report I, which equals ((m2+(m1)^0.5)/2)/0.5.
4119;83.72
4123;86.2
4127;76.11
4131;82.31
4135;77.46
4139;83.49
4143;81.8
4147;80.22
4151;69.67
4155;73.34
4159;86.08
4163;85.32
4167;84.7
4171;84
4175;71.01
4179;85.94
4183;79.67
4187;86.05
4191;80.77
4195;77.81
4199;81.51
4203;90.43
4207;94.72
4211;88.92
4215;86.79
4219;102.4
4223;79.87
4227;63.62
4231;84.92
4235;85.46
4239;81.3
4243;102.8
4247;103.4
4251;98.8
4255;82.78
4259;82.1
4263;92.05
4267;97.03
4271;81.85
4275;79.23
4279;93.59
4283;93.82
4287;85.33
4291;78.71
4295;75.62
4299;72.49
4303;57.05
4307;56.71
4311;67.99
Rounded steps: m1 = 63.62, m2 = 85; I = 93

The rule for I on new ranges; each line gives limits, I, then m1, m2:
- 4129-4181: 89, 69.67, 80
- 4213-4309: 92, 56.71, 84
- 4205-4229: 94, 63.62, 86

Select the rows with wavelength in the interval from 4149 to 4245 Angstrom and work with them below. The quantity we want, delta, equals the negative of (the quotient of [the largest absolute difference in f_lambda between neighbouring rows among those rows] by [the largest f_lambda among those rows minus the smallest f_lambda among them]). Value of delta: -0.58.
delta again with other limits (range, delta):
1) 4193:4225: -0.92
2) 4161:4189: -0.99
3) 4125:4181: -0.91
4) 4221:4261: -0.54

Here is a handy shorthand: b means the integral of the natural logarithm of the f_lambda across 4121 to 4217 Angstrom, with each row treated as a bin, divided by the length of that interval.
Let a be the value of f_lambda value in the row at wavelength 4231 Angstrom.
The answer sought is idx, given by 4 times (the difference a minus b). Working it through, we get 322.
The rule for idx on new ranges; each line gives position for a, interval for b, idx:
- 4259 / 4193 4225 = 311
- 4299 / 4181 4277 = 272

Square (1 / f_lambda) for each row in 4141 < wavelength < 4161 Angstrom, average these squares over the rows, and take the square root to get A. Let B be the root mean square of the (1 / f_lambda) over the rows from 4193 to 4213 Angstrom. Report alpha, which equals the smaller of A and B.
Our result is 0.0116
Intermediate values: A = 0.0129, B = 0.0116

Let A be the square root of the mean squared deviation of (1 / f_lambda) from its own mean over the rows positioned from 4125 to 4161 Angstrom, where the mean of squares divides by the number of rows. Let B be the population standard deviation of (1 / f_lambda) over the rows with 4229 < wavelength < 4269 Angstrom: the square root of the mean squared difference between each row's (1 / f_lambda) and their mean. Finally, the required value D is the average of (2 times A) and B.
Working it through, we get 0.0013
